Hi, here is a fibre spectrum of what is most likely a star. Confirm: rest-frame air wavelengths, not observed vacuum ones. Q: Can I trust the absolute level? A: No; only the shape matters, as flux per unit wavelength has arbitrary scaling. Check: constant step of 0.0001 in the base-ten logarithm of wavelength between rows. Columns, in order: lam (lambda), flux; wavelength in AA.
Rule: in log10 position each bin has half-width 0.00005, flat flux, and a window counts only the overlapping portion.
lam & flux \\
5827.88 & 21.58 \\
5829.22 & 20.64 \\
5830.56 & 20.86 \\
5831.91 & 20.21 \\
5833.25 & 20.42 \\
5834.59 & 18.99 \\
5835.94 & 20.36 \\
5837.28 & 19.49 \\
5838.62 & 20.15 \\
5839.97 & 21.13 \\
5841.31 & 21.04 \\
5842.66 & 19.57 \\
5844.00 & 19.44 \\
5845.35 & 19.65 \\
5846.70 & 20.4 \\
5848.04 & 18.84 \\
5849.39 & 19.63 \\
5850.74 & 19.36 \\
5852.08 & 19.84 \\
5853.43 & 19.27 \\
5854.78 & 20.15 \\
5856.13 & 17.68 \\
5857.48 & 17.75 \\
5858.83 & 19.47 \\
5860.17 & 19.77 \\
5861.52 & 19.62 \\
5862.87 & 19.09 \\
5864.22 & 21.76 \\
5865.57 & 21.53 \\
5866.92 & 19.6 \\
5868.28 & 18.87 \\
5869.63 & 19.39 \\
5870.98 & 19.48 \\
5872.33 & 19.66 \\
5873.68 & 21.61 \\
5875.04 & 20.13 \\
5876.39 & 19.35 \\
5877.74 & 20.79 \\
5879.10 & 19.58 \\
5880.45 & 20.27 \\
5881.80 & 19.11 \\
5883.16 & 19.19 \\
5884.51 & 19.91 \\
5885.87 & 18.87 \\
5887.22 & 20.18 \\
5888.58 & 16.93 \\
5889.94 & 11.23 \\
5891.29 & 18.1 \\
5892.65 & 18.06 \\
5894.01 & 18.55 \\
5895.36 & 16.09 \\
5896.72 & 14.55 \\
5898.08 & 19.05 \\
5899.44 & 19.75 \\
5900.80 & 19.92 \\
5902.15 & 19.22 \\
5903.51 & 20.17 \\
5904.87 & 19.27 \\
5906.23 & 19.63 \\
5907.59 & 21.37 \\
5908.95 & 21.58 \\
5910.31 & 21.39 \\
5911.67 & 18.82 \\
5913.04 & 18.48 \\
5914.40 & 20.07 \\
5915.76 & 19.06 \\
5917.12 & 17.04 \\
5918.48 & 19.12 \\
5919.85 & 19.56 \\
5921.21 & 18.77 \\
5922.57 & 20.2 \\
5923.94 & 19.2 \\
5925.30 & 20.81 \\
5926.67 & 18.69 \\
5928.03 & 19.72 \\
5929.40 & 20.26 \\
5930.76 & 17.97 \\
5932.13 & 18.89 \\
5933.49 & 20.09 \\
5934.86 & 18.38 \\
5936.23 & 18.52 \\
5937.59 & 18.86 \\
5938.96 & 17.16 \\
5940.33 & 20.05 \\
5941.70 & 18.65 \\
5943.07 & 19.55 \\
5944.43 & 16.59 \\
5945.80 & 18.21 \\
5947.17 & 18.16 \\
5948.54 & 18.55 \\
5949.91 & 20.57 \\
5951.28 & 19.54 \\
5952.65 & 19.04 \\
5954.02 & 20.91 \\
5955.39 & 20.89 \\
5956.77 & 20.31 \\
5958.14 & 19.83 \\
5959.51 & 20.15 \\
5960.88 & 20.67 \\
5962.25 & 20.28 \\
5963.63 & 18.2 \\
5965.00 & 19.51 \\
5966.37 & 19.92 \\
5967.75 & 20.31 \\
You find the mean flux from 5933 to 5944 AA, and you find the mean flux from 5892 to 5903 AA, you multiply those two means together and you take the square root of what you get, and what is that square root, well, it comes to 18.5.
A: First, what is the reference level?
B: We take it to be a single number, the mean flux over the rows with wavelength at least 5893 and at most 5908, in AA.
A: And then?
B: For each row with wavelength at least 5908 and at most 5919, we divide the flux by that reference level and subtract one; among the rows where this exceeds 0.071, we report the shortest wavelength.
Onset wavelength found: 5908.95 AA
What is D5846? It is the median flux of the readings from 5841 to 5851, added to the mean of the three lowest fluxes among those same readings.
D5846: 38.8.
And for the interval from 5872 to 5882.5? 39.2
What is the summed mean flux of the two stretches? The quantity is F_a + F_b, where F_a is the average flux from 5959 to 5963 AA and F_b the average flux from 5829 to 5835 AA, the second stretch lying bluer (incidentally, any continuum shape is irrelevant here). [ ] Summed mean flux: 40.6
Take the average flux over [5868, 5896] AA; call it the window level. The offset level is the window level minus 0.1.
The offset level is 18.7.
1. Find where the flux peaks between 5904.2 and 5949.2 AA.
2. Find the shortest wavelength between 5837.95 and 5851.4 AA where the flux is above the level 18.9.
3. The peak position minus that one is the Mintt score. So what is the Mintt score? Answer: 70.3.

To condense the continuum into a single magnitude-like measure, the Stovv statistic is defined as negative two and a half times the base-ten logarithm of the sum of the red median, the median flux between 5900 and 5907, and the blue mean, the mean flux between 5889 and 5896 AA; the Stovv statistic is -3.89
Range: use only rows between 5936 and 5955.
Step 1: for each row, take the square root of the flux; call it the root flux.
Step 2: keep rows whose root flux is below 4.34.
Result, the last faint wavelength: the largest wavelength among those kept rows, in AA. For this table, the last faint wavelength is 5948.54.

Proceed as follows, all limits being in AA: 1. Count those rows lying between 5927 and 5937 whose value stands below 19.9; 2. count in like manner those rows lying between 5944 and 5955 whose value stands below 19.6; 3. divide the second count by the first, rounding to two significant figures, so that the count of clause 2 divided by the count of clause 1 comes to 1.2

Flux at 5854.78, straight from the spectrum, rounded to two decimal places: 20.15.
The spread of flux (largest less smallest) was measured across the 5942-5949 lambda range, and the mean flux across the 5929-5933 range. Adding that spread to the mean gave 22.0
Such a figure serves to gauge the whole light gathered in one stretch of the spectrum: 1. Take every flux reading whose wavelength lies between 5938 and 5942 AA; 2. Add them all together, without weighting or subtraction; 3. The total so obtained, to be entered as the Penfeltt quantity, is 55.9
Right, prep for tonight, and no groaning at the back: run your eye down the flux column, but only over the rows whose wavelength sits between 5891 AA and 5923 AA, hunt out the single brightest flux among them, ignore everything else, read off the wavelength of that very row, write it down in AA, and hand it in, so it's 5908.95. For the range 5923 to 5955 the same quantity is 5954.02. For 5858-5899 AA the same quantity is 5864.22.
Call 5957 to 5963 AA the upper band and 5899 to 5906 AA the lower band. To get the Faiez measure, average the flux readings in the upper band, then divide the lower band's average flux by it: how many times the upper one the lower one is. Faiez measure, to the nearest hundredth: 0.97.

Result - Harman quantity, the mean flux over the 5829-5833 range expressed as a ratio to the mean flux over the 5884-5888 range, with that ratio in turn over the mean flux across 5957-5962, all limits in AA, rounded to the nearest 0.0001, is 0.0518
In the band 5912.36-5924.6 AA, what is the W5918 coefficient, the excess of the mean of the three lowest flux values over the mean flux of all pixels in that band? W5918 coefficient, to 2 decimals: -0.96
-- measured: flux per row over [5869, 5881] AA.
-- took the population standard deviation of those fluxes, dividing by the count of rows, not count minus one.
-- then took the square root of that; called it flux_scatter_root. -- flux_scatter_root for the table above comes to 0.85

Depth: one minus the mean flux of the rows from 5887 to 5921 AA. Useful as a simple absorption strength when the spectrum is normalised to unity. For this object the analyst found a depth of -17.7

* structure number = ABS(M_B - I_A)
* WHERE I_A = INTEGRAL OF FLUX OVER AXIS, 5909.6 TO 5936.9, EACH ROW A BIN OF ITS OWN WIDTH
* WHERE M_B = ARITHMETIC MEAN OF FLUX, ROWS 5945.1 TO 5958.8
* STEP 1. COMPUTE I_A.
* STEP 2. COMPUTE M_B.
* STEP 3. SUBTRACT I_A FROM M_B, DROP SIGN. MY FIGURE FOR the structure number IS 506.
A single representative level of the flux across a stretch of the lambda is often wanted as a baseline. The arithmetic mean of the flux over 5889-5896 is 16.4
